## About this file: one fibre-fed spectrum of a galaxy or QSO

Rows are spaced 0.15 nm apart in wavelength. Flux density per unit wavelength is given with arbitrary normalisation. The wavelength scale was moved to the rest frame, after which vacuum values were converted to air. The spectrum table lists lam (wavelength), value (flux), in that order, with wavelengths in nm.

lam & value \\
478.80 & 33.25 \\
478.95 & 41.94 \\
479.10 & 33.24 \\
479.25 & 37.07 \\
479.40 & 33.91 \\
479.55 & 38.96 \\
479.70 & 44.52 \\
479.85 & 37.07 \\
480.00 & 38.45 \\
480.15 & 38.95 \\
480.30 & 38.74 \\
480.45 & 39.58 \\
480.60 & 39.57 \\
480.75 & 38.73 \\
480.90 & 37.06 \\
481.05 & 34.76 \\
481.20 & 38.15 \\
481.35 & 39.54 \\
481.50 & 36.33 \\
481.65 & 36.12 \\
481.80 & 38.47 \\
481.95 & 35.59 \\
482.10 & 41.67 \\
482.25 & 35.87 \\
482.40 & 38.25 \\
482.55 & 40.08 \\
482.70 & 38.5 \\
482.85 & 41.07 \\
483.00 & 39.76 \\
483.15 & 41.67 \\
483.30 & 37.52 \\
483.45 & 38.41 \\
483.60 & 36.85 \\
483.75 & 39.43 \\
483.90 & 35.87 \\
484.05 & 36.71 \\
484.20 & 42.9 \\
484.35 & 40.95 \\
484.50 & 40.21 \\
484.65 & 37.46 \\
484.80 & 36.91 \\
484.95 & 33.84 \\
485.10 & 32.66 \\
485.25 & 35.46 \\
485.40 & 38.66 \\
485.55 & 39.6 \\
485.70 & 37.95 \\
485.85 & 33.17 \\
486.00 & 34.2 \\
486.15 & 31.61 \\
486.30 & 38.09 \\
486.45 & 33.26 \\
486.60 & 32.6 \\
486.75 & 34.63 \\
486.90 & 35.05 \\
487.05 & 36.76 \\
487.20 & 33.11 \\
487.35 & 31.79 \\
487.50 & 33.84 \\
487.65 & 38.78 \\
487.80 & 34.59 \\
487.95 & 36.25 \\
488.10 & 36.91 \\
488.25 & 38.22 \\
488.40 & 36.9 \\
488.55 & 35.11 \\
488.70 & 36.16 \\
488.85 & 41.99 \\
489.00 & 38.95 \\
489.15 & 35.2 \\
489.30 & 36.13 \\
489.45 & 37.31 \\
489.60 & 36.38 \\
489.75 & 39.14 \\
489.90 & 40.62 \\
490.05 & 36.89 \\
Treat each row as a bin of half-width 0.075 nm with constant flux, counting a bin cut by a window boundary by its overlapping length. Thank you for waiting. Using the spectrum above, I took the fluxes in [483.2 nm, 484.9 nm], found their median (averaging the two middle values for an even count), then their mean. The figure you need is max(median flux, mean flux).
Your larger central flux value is 38.5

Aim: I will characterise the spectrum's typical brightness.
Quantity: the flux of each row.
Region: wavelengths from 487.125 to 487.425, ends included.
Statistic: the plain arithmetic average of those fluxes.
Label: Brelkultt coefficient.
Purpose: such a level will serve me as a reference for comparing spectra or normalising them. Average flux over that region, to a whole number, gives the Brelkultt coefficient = 32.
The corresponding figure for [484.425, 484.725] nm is 39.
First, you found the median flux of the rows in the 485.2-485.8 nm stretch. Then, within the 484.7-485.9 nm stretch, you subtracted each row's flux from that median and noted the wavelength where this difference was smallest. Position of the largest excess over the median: 485.55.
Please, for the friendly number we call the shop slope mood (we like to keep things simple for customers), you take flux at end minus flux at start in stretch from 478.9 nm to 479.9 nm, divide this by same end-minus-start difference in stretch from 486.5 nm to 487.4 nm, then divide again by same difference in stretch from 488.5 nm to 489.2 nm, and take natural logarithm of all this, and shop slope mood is 4.2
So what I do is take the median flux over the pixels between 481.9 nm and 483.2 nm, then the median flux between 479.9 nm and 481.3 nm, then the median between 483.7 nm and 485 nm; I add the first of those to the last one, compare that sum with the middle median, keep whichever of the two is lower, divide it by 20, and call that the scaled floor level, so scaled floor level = 1.94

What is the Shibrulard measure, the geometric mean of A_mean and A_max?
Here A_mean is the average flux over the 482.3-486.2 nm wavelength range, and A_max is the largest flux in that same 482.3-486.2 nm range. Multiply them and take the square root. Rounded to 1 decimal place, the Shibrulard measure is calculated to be 40.2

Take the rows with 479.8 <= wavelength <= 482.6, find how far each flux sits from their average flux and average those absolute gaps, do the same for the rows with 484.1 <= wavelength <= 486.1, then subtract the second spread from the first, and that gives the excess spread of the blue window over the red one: -1.2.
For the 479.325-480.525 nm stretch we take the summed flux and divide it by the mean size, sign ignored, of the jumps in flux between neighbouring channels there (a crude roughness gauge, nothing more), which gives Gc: 103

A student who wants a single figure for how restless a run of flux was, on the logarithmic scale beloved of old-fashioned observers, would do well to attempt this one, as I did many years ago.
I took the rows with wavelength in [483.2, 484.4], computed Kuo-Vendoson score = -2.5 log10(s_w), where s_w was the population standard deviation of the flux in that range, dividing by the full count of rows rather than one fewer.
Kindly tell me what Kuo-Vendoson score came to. -0.87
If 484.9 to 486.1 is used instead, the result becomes -1.00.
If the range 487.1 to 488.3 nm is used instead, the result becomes -0.92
